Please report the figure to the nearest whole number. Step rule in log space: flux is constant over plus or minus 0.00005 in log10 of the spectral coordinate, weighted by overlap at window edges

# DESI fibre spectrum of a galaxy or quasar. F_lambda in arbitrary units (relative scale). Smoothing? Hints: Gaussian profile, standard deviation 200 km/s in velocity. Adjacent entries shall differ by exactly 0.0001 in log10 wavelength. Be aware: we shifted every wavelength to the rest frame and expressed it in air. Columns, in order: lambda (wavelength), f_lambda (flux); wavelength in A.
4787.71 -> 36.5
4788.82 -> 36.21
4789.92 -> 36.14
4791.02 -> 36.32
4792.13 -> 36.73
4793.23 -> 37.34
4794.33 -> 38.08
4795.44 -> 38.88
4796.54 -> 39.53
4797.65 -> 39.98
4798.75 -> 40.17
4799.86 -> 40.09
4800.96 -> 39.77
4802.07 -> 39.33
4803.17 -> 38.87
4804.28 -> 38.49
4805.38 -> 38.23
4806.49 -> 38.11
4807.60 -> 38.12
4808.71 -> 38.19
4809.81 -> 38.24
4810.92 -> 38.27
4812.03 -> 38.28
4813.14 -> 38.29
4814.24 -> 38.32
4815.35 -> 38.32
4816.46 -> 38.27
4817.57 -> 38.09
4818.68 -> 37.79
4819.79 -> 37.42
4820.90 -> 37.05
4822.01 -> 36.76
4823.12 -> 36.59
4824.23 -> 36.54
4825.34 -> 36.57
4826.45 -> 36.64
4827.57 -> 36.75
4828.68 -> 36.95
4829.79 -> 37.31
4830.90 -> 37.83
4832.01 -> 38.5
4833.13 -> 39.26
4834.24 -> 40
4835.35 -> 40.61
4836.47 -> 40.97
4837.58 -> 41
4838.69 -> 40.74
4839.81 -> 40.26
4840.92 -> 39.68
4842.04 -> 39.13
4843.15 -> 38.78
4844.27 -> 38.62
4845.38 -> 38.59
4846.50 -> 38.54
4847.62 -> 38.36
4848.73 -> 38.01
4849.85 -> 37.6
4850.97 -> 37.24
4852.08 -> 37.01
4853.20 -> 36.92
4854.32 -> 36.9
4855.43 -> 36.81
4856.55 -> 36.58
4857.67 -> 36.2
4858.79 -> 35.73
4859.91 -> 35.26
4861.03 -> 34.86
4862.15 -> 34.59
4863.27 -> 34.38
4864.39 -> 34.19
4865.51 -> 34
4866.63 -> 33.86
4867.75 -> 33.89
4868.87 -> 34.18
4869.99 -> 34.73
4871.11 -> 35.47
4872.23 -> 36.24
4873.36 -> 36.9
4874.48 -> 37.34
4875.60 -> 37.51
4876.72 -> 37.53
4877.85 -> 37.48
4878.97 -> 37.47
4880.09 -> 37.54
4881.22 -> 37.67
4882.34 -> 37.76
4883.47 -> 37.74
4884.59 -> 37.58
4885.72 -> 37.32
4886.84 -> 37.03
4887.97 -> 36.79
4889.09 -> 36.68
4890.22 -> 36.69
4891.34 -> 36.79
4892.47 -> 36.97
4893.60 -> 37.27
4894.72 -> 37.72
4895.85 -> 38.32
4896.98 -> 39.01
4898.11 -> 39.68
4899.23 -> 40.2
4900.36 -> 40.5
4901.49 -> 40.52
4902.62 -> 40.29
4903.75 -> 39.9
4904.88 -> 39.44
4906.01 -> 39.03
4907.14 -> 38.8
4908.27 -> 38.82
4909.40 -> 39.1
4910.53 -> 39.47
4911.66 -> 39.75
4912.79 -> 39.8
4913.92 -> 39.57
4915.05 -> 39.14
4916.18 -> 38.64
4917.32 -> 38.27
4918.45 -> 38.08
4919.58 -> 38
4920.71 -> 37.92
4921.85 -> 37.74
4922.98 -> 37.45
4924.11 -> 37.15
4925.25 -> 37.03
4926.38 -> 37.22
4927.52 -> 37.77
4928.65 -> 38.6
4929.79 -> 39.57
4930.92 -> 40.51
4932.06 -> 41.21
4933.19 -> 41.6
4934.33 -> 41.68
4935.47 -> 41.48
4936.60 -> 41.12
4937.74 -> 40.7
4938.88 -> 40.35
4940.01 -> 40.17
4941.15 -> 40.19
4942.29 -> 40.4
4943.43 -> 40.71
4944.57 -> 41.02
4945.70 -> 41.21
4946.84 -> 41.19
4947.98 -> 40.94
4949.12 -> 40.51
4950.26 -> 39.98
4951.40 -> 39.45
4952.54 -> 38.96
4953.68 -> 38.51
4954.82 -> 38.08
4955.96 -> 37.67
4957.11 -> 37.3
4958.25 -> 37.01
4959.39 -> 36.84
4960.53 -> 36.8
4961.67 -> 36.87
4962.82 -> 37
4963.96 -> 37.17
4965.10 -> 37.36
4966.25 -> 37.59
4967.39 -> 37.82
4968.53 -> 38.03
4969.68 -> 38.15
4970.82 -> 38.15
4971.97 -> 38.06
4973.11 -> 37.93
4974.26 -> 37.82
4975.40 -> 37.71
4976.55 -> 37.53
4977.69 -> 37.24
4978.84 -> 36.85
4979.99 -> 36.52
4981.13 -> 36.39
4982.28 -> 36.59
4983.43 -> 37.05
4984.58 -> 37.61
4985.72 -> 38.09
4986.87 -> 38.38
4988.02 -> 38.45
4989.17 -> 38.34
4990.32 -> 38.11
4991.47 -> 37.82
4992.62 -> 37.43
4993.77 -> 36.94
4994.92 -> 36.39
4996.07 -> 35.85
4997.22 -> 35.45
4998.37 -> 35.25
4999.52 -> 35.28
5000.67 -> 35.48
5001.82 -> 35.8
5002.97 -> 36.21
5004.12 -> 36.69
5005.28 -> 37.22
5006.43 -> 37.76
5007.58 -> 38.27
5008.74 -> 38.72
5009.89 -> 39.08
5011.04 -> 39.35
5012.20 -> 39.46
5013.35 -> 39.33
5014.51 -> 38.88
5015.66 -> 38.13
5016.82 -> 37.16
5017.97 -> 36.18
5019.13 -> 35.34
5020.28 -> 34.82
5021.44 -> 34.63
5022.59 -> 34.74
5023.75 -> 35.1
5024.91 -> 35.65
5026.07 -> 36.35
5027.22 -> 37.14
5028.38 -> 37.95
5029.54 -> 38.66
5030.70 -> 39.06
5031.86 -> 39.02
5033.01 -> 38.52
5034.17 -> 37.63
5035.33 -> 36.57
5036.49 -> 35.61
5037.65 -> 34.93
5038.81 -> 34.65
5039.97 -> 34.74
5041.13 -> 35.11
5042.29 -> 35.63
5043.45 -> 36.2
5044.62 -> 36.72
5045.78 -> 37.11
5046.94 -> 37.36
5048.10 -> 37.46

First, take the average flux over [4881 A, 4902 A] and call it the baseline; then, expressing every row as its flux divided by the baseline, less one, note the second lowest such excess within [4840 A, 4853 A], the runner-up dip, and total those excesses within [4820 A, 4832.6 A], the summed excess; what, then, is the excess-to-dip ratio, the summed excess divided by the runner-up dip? 14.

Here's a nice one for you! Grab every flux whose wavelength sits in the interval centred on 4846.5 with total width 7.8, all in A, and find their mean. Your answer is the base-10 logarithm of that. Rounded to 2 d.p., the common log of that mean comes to 1.58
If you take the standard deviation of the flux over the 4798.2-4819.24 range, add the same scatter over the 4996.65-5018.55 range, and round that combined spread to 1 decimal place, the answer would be 2.2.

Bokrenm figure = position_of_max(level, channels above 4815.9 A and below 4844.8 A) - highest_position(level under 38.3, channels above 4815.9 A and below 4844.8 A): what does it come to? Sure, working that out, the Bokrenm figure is 6.7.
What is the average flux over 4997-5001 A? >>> 35.4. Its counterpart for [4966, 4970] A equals 37.9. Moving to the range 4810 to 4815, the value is 38.3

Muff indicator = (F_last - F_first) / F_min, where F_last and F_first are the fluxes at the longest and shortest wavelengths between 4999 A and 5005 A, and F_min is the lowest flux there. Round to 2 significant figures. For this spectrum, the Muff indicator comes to 0.040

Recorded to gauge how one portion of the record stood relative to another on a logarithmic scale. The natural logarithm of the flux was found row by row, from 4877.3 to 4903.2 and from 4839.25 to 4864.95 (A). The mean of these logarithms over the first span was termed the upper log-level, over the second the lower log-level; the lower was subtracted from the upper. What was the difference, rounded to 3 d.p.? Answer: 0.025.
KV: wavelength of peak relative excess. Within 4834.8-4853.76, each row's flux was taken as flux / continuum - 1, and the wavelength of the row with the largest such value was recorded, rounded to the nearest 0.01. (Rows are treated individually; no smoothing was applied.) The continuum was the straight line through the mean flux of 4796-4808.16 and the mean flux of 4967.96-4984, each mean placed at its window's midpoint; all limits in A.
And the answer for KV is 4837.58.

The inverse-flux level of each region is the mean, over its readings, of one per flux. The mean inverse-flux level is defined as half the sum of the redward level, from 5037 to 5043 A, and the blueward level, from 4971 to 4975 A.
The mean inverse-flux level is 0.0275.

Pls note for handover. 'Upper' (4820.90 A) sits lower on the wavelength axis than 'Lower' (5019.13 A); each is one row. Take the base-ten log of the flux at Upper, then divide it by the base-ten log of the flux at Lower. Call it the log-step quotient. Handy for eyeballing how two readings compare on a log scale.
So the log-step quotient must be 1.01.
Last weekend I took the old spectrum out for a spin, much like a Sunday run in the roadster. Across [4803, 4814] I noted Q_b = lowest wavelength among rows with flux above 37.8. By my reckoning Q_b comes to 4803.17 A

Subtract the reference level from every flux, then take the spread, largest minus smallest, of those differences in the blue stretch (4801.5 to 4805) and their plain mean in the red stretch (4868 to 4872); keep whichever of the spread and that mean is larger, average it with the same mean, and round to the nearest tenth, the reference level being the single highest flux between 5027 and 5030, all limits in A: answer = -1.5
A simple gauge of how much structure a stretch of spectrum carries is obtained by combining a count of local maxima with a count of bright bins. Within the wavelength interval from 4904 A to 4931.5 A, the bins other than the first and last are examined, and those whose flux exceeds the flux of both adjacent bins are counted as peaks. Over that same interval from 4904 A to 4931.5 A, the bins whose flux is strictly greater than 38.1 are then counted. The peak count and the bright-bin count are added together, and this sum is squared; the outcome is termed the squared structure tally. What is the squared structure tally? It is 256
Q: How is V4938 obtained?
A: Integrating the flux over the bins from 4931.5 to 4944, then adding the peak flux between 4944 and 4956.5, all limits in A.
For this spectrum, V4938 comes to 552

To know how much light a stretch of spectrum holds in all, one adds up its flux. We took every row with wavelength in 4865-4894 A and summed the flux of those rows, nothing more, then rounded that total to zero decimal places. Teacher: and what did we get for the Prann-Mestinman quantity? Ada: 950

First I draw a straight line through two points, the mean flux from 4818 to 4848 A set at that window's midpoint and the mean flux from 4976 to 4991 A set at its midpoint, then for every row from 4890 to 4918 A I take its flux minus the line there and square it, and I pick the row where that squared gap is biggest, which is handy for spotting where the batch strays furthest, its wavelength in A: 4901.49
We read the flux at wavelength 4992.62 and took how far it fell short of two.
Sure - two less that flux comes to -35.4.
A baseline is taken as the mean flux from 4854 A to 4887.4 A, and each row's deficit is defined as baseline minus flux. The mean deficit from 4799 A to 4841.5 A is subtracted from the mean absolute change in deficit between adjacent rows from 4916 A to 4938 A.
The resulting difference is 2.7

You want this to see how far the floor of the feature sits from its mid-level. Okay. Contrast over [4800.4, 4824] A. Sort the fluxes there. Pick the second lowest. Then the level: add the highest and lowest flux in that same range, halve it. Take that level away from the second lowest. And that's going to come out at -1.4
